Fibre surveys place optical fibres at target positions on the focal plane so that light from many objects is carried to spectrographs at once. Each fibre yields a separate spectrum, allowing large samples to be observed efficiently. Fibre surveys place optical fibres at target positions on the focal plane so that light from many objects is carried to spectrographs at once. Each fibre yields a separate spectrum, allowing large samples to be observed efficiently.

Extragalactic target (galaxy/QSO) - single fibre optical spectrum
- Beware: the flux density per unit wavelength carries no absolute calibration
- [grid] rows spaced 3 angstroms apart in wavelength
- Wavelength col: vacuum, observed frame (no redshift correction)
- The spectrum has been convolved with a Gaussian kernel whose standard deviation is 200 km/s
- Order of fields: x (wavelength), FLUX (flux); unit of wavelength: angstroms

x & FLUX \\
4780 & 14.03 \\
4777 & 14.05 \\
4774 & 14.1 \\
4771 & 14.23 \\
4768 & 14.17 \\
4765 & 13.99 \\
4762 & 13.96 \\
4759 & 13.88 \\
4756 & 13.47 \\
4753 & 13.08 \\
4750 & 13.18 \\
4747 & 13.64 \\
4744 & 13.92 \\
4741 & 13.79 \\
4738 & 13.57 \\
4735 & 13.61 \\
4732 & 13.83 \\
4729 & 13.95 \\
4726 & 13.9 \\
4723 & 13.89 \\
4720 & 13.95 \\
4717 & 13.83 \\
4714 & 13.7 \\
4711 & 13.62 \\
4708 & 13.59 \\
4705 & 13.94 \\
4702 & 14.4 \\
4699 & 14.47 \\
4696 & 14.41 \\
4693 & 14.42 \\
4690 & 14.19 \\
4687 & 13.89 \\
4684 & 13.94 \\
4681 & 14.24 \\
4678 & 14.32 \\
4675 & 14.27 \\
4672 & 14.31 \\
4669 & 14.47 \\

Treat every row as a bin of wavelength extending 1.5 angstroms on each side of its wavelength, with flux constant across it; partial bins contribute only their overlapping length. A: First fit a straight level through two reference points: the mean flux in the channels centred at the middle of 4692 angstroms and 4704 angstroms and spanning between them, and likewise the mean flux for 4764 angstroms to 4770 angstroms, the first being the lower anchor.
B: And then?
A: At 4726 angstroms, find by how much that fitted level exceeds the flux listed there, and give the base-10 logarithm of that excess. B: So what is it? -0.42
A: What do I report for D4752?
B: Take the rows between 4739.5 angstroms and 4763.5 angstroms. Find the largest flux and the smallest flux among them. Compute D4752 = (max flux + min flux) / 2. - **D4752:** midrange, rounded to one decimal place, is 13.5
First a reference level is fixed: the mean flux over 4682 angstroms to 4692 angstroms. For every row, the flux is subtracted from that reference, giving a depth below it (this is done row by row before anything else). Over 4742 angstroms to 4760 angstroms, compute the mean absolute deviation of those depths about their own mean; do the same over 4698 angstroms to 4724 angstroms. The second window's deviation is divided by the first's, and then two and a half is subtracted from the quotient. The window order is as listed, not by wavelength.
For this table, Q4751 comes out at -1.7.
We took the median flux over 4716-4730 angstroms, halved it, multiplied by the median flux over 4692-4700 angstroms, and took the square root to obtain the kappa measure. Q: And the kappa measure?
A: 10.0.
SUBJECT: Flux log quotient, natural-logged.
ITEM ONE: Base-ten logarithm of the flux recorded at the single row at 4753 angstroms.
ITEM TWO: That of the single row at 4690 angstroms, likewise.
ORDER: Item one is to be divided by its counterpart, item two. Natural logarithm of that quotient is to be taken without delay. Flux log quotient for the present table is -0.031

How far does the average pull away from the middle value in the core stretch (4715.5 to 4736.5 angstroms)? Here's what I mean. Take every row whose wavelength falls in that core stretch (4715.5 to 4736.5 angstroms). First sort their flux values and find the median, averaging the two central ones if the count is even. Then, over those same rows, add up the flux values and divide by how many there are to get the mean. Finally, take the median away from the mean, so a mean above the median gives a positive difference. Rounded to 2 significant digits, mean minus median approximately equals -0.039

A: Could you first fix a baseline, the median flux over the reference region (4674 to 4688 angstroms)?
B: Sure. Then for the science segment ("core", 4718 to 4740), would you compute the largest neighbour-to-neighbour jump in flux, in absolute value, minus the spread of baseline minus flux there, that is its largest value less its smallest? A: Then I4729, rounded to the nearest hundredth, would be -0.16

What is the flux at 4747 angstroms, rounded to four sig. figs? 13.64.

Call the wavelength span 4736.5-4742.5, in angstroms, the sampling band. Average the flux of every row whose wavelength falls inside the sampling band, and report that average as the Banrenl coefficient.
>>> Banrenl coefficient 13.7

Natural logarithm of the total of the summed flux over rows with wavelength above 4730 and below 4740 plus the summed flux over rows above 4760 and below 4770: 4.420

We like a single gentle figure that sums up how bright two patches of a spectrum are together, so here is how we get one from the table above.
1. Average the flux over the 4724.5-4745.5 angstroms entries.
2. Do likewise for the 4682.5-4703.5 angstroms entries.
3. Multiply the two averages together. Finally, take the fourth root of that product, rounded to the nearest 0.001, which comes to 3.744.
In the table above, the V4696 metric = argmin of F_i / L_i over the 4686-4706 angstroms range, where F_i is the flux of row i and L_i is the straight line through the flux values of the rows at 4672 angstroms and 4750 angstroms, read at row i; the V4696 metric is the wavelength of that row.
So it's 4687 angstroms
